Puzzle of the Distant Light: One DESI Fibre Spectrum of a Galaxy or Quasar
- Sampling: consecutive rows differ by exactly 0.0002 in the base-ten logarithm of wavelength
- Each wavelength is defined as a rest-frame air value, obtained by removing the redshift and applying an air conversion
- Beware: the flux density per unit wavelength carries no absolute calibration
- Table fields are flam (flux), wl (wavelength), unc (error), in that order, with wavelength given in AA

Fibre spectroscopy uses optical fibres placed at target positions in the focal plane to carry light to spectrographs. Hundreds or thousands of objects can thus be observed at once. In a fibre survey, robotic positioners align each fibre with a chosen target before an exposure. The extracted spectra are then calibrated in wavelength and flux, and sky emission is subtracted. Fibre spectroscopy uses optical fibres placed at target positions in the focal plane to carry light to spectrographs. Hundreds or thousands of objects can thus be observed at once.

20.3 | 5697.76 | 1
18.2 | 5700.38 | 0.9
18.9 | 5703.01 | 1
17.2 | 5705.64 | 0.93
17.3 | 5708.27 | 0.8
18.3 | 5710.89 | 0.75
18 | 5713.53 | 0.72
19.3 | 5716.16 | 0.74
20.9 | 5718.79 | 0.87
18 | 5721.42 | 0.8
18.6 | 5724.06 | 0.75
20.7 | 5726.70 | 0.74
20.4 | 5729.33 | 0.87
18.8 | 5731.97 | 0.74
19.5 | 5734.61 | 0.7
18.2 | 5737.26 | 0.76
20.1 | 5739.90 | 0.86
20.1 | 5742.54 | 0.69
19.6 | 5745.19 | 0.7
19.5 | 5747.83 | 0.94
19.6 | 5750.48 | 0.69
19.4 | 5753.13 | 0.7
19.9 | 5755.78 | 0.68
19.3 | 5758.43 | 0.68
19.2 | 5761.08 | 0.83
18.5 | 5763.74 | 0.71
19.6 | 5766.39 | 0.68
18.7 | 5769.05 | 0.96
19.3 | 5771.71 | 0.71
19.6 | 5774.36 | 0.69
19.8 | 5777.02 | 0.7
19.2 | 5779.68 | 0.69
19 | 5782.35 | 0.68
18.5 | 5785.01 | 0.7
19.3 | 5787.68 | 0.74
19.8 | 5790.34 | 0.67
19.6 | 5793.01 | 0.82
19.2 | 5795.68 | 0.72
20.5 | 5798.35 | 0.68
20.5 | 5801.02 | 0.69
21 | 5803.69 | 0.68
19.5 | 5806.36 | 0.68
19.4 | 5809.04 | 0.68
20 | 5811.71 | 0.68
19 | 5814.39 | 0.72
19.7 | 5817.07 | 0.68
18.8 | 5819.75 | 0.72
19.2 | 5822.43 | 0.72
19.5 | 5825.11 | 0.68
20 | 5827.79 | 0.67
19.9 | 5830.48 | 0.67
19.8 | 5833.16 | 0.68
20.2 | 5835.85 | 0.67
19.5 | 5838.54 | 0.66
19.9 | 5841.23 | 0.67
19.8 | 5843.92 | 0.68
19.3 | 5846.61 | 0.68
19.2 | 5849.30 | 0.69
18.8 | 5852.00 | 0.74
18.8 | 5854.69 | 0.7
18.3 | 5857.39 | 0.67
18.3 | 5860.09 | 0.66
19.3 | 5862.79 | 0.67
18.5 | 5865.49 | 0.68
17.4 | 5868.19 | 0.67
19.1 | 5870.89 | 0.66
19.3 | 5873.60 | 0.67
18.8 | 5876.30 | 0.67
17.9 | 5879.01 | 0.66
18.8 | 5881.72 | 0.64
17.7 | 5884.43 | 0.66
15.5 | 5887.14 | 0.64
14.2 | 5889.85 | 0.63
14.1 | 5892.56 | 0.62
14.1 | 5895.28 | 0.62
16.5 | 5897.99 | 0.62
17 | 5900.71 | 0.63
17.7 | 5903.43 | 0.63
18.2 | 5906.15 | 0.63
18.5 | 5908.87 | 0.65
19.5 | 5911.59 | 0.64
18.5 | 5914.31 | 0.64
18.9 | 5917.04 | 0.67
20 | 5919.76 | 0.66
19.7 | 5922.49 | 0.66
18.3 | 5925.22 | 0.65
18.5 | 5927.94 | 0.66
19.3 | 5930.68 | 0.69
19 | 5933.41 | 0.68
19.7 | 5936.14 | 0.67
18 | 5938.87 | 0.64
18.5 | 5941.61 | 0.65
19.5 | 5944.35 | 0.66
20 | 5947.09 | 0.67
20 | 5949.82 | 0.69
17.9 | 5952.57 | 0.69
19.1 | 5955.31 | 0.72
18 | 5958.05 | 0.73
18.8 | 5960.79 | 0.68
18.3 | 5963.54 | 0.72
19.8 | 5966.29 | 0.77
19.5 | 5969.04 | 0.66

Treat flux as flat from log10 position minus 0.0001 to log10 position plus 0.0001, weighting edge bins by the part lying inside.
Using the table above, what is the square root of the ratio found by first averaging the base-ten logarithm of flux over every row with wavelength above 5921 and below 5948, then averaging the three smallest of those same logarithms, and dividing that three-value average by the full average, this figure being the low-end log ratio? 0.993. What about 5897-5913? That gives 0.992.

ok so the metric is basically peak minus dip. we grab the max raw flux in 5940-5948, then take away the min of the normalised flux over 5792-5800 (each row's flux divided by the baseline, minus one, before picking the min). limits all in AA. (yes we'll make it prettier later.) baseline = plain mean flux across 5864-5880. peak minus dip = 20.0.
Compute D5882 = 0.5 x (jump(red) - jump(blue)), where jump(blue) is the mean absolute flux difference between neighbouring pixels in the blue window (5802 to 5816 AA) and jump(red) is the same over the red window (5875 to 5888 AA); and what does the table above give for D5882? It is 0.24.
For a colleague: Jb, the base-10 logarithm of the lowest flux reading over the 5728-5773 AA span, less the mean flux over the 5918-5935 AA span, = -17.9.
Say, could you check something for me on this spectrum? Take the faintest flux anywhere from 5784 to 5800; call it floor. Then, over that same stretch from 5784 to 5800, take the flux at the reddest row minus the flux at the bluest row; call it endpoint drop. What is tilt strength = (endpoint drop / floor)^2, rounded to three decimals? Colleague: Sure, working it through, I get 0.012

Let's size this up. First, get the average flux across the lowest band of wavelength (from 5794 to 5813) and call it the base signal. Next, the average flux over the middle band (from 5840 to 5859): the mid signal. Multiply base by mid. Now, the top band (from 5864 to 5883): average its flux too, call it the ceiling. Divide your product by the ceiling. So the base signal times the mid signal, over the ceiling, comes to 20.7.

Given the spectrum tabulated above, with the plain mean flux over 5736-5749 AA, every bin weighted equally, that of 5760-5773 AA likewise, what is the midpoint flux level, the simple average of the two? 19.3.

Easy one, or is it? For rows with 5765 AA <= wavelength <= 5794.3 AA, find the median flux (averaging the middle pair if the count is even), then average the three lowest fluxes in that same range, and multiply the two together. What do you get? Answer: 362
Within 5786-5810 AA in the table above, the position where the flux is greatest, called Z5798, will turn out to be 5803.69 AA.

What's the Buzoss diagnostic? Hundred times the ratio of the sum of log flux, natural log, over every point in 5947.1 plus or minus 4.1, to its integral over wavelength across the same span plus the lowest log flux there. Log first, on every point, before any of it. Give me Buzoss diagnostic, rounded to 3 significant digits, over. 32.6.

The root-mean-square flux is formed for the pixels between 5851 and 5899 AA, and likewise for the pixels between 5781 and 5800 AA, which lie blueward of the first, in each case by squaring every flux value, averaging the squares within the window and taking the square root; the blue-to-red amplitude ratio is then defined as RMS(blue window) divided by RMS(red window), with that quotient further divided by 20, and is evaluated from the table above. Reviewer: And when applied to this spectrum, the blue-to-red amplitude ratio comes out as 0.0551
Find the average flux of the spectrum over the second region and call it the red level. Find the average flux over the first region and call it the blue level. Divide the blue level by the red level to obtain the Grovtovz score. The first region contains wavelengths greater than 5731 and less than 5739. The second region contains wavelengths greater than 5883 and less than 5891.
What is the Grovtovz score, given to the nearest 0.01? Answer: 1.19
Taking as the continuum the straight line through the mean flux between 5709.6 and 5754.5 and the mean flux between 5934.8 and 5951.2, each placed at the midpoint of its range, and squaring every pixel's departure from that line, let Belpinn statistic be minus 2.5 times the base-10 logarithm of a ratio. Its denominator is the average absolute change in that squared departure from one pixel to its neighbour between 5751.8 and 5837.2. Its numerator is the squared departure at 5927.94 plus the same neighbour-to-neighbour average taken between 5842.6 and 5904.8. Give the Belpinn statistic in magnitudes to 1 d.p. -2.3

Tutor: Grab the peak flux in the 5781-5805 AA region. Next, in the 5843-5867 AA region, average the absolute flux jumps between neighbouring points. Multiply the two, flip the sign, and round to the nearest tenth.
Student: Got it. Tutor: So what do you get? -8.7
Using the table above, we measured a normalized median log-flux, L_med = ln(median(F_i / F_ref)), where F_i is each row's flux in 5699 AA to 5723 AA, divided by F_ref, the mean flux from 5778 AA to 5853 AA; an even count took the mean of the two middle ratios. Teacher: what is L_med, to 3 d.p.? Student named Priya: -0.073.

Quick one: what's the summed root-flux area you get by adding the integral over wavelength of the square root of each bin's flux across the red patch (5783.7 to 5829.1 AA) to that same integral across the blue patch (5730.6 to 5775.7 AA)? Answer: 399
